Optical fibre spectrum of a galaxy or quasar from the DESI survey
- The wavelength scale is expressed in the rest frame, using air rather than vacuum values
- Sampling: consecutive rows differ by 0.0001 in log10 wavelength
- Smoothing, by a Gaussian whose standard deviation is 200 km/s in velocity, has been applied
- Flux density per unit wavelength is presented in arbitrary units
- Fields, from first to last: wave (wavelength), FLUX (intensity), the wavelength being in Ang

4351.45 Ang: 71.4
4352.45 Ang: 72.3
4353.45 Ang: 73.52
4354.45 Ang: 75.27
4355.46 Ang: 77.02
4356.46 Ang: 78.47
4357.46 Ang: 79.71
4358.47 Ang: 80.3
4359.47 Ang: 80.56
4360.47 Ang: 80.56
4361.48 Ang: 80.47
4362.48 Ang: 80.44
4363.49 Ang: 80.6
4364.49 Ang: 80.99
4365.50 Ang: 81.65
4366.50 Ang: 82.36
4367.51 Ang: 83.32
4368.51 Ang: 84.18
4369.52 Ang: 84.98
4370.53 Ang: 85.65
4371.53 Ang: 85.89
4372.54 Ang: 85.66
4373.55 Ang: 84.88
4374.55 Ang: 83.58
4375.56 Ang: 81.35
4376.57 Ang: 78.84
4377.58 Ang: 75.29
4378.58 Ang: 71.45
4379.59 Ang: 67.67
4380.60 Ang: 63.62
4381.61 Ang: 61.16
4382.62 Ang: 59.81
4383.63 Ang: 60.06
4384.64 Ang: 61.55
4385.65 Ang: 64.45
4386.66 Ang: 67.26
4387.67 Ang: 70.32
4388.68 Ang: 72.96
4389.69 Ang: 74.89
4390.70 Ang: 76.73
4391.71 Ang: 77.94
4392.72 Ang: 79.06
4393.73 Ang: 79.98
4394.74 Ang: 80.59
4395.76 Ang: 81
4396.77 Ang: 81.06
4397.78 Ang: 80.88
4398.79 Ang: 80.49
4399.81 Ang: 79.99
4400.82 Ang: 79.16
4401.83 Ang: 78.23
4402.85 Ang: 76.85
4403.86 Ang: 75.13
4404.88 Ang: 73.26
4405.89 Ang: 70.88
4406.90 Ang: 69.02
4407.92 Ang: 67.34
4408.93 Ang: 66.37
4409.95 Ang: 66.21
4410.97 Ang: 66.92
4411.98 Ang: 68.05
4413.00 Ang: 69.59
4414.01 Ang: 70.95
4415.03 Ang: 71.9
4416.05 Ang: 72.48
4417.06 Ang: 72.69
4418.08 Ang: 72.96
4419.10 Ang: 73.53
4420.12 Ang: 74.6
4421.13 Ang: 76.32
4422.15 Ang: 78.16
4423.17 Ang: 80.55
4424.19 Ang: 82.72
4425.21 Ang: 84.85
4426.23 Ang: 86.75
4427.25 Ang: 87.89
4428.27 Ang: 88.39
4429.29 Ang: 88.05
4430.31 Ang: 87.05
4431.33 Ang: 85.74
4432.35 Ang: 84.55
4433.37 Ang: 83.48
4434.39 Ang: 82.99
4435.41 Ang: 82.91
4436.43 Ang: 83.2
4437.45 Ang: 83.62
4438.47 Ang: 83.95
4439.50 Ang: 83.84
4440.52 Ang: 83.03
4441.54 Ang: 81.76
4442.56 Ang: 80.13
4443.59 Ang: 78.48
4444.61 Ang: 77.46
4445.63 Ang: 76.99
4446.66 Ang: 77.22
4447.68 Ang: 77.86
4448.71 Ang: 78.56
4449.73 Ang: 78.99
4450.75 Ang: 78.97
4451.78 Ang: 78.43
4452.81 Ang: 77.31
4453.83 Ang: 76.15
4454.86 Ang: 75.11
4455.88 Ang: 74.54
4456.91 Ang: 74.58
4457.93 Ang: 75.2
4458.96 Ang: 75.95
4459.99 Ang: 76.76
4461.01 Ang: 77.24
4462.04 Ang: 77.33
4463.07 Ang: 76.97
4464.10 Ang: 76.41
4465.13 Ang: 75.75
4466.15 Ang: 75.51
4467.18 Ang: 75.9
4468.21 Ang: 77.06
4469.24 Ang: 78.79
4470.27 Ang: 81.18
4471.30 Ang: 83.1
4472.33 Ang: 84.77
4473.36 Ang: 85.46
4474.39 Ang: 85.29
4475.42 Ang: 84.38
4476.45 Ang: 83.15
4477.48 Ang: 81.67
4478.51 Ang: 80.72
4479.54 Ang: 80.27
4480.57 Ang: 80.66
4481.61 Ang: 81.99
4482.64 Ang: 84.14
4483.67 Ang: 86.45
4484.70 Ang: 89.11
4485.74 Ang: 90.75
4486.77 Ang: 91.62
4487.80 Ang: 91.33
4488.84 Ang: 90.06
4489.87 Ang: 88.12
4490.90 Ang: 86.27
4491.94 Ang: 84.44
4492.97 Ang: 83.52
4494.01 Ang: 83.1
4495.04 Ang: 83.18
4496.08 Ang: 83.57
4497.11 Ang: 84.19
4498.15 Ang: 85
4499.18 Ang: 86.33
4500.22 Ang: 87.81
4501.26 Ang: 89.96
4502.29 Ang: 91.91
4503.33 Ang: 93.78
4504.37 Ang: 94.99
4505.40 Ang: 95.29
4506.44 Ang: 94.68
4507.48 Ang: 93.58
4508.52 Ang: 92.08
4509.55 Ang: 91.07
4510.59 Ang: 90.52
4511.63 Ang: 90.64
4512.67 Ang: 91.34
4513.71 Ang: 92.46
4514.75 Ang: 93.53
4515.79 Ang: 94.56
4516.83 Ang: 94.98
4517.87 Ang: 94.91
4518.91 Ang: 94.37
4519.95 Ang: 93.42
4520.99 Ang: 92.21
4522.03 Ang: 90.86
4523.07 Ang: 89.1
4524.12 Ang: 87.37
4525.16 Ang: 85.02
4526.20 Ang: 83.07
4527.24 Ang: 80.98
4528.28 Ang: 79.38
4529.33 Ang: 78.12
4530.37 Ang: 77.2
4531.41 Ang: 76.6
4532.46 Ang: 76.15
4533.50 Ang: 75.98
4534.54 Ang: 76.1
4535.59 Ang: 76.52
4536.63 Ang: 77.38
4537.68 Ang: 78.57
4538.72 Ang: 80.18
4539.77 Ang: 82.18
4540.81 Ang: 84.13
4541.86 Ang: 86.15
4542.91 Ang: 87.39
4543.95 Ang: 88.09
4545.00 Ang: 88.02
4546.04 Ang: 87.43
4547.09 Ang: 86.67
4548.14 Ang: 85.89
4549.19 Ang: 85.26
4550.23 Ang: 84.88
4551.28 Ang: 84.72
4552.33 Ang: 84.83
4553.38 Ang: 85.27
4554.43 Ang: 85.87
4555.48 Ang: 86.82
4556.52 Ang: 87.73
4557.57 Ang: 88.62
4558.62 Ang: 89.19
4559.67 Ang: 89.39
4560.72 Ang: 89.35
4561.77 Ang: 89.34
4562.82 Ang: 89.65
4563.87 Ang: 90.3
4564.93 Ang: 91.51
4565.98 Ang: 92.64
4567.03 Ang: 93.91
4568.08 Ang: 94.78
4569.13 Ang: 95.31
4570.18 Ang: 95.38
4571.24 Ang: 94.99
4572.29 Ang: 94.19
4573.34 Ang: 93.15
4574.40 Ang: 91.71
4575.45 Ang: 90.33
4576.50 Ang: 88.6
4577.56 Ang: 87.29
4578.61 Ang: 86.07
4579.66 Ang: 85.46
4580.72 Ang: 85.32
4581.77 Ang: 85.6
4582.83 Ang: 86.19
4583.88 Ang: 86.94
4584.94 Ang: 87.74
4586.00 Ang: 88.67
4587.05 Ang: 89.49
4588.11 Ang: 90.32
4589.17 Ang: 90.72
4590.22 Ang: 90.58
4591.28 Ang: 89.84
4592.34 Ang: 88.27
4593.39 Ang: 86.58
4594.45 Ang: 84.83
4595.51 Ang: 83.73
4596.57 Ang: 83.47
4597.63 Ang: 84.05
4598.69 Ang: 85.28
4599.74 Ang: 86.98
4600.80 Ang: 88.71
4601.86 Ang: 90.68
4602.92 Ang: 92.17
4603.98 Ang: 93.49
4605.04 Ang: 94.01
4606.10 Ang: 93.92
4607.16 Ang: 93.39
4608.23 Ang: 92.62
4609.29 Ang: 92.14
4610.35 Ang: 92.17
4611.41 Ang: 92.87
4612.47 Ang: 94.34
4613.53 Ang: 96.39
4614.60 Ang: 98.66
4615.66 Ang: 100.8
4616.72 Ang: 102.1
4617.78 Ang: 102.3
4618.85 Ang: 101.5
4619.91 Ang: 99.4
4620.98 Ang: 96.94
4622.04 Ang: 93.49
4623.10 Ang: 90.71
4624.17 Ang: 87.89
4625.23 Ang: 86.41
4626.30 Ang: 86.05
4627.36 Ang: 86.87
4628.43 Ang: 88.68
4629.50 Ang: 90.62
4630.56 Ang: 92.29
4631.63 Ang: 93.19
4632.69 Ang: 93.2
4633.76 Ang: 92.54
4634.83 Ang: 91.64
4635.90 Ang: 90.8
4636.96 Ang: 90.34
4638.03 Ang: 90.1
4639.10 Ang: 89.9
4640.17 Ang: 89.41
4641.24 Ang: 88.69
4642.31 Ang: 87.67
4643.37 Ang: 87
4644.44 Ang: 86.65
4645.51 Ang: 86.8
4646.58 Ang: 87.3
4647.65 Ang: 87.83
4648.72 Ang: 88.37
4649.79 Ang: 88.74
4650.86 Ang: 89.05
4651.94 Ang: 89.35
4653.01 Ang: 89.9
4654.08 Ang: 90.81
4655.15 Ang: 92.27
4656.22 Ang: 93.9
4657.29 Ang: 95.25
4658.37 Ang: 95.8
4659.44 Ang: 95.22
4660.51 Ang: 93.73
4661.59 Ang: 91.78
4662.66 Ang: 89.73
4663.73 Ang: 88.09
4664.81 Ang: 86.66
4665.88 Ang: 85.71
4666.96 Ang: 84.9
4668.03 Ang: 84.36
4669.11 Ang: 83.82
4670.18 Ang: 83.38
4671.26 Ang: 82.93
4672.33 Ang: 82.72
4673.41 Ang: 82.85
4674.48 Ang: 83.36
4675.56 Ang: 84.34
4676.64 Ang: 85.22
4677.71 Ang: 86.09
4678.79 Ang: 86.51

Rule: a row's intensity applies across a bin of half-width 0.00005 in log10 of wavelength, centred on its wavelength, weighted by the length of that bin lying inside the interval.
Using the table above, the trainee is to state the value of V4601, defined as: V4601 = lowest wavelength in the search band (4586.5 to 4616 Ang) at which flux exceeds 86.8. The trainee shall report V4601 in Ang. 4587.05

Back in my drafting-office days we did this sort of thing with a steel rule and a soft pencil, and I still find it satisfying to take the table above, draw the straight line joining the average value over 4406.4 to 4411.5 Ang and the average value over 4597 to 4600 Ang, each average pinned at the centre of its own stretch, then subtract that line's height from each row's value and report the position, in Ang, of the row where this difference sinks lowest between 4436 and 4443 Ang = 4442.56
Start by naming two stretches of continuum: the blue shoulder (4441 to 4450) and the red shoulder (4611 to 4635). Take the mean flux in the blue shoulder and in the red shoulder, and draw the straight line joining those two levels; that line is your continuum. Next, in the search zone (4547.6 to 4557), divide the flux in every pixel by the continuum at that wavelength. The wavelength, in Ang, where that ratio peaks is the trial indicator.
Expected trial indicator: 4556.52 Ang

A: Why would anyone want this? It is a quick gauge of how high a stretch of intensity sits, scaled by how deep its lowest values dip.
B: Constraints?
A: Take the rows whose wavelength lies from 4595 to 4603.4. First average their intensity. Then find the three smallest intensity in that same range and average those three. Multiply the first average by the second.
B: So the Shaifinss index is 7277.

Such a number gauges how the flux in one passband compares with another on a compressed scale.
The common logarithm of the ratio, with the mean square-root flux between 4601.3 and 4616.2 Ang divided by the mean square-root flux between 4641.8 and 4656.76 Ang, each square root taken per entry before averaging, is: 0.012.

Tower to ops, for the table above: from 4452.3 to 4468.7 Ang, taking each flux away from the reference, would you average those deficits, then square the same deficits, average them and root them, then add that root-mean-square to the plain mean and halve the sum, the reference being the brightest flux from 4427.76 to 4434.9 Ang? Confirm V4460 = 12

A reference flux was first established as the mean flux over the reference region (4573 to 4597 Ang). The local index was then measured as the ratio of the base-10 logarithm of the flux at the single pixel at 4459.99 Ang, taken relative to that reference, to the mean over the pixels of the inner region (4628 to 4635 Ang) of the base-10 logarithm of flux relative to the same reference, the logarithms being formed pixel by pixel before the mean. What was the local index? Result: -3.1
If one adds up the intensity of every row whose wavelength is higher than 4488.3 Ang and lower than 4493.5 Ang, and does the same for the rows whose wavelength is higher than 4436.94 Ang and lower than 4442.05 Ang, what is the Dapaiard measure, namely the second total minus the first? -16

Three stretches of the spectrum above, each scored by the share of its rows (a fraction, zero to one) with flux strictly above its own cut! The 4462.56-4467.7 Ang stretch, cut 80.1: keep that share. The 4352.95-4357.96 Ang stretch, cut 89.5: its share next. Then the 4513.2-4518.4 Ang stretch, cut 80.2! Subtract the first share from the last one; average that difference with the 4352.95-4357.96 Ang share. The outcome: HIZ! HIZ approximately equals 0.5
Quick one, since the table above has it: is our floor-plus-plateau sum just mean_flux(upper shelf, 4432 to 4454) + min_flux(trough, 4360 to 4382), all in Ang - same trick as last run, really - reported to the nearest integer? 142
